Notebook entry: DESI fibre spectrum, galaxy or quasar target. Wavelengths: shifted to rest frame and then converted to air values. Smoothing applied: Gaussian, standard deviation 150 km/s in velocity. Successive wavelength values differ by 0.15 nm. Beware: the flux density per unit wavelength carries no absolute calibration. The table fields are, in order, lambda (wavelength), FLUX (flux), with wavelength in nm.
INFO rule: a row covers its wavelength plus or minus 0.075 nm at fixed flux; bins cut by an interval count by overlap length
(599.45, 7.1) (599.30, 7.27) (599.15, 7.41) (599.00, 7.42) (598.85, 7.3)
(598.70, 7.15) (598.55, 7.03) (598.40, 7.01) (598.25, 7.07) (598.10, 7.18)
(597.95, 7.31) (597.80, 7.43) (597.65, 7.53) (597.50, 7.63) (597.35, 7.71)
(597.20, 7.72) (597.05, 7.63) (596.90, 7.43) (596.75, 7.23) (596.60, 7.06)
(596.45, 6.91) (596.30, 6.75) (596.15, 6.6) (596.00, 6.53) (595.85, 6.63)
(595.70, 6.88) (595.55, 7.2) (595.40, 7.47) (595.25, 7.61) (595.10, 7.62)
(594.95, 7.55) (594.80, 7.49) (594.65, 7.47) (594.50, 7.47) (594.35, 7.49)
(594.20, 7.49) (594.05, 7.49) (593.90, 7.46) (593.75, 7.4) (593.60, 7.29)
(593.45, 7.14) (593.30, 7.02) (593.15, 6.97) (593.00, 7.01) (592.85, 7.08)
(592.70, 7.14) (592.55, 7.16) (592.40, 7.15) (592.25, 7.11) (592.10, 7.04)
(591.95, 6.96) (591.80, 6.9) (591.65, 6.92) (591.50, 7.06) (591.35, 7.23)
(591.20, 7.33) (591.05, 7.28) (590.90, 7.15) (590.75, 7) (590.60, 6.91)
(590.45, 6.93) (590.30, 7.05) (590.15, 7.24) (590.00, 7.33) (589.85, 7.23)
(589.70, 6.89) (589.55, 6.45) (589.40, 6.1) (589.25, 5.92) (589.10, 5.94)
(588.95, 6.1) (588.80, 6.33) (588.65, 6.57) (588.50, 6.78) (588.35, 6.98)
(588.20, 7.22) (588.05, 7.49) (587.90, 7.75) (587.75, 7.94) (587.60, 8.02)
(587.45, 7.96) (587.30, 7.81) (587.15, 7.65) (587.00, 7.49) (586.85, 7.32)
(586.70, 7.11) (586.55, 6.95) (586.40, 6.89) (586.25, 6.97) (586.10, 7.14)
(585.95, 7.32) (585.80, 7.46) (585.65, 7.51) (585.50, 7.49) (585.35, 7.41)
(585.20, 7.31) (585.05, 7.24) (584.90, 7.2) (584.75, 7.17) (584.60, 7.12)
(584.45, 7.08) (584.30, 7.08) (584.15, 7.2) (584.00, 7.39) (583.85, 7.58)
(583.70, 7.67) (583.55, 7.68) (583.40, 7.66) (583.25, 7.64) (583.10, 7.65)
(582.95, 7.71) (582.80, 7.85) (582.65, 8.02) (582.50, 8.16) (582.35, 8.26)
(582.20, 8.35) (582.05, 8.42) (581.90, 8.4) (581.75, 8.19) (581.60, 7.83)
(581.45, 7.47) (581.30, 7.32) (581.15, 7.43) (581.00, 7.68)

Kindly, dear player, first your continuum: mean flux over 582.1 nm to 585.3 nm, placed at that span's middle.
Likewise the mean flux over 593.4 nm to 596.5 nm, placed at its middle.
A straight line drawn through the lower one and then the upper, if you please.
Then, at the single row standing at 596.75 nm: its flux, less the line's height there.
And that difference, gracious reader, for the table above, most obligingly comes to 0.0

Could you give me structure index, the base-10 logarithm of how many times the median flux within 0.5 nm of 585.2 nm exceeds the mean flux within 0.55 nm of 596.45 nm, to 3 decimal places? 0.023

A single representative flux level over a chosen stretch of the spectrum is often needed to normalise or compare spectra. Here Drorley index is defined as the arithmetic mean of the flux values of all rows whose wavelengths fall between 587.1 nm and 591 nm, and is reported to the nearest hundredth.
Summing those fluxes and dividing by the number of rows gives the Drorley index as 7.03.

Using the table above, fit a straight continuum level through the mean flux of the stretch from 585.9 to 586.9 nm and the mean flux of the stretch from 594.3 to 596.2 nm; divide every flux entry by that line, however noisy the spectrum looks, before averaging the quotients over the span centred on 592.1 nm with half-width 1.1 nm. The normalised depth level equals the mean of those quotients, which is 0.987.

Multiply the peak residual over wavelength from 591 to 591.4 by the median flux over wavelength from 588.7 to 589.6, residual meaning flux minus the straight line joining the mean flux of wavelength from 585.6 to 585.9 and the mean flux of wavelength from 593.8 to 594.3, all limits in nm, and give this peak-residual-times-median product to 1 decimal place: -0.9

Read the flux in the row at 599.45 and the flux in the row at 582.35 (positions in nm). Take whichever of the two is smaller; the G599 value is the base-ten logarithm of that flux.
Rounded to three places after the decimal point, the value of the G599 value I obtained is 0.851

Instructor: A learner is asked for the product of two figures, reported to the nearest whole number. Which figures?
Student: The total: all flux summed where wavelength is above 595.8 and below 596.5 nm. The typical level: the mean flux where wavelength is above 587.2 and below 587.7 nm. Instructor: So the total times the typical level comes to 265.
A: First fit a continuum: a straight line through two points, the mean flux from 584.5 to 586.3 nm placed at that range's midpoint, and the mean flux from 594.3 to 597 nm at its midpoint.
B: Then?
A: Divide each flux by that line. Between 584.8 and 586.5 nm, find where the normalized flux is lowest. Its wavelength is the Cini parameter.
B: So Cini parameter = 586.40 nm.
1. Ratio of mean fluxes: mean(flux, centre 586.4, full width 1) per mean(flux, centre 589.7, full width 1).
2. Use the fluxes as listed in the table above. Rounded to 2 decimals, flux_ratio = 1.05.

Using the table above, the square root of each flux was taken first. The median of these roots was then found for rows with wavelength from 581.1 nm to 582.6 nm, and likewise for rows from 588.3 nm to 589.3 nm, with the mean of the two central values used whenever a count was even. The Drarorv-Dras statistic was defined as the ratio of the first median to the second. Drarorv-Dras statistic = 1.14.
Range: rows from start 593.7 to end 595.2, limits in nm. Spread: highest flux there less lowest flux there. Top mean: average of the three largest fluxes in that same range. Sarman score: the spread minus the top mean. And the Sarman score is -7.33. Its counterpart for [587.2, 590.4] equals -5.87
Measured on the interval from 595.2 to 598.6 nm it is -6.50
